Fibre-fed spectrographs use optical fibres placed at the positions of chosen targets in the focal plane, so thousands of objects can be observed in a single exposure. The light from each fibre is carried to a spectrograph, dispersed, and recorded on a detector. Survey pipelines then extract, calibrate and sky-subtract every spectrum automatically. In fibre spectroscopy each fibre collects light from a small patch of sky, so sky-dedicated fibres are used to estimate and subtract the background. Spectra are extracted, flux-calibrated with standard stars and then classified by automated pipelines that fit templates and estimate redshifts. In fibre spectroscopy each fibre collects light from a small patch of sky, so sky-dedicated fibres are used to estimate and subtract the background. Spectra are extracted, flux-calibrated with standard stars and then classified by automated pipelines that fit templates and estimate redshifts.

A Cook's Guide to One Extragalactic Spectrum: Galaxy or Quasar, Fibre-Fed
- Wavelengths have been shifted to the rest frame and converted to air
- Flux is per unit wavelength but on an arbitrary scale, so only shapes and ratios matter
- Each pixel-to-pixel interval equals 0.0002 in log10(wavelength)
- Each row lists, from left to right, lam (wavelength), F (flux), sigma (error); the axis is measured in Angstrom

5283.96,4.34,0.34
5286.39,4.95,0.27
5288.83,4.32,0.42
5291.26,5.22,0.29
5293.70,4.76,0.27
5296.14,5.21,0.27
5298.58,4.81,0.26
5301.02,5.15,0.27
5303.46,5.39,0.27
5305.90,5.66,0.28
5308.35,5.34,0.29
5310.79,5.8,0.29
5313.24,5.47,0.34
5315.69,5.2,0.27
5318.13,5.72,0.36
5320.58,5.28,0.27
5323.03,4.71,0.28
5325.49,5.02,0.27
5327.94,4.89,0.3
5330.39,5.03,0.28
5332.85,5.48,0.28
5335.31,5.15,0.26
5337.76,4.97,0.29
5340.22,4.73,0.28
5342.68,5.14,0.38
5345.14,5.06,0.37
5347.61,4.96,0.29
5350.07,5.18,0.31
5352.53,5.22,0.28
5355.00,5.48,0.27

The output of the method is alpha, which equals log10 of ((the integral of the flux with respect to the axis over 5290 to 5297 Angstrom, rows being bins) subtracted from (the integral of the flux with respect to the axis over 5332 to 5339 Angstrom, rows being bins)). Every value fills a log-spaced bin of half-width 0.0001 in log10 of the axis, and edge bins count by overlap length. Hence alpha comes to 0.0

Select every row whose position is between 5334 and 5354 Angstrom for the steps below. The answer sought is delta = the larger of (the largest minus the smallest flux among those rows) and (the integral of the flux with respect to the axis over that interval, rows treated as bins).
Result 101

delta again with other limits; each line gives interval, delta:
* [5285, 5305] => 100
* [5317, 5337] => 103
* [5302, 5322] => 109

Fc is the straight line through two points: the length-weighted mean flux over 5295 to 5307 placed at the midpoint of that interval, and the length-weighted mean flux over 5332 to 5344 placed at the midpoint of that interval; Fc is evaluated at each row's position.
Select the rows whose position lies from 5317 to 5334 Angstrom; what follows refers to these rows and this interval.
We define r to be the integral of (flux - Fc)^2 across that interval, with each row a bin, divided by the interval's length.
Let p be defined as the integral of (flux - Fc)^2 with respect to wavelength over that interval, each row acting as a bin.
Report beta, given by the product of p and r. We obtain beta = 0.18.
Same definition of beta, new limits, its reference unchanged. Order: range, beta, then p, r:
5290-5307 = 0.17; 1.71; 0.10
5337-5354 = 0.02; 0.55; 0.03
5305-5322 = 0.32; 2.34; 0.14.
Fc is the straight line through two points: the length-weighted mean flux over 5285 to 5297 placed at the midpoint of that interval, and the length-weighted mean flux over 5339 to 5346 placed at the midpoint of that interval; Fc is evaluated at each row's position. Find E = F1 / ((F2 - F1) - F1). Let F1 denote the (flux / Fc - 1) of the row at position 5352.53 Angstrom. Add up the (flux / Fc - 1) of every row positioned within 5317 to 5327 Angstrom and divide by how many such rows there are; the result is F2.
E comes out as -1.1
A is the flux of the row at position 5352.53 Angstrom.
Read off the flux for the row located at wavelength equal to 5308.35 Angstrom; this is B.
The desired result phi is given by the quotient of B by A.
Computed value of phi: 1.02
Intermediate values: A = 5.22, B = 5.34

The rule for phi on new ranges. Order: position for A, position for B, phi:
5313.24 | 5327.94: 0.89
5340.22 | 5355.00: 1.16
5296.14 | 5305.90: 1.09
